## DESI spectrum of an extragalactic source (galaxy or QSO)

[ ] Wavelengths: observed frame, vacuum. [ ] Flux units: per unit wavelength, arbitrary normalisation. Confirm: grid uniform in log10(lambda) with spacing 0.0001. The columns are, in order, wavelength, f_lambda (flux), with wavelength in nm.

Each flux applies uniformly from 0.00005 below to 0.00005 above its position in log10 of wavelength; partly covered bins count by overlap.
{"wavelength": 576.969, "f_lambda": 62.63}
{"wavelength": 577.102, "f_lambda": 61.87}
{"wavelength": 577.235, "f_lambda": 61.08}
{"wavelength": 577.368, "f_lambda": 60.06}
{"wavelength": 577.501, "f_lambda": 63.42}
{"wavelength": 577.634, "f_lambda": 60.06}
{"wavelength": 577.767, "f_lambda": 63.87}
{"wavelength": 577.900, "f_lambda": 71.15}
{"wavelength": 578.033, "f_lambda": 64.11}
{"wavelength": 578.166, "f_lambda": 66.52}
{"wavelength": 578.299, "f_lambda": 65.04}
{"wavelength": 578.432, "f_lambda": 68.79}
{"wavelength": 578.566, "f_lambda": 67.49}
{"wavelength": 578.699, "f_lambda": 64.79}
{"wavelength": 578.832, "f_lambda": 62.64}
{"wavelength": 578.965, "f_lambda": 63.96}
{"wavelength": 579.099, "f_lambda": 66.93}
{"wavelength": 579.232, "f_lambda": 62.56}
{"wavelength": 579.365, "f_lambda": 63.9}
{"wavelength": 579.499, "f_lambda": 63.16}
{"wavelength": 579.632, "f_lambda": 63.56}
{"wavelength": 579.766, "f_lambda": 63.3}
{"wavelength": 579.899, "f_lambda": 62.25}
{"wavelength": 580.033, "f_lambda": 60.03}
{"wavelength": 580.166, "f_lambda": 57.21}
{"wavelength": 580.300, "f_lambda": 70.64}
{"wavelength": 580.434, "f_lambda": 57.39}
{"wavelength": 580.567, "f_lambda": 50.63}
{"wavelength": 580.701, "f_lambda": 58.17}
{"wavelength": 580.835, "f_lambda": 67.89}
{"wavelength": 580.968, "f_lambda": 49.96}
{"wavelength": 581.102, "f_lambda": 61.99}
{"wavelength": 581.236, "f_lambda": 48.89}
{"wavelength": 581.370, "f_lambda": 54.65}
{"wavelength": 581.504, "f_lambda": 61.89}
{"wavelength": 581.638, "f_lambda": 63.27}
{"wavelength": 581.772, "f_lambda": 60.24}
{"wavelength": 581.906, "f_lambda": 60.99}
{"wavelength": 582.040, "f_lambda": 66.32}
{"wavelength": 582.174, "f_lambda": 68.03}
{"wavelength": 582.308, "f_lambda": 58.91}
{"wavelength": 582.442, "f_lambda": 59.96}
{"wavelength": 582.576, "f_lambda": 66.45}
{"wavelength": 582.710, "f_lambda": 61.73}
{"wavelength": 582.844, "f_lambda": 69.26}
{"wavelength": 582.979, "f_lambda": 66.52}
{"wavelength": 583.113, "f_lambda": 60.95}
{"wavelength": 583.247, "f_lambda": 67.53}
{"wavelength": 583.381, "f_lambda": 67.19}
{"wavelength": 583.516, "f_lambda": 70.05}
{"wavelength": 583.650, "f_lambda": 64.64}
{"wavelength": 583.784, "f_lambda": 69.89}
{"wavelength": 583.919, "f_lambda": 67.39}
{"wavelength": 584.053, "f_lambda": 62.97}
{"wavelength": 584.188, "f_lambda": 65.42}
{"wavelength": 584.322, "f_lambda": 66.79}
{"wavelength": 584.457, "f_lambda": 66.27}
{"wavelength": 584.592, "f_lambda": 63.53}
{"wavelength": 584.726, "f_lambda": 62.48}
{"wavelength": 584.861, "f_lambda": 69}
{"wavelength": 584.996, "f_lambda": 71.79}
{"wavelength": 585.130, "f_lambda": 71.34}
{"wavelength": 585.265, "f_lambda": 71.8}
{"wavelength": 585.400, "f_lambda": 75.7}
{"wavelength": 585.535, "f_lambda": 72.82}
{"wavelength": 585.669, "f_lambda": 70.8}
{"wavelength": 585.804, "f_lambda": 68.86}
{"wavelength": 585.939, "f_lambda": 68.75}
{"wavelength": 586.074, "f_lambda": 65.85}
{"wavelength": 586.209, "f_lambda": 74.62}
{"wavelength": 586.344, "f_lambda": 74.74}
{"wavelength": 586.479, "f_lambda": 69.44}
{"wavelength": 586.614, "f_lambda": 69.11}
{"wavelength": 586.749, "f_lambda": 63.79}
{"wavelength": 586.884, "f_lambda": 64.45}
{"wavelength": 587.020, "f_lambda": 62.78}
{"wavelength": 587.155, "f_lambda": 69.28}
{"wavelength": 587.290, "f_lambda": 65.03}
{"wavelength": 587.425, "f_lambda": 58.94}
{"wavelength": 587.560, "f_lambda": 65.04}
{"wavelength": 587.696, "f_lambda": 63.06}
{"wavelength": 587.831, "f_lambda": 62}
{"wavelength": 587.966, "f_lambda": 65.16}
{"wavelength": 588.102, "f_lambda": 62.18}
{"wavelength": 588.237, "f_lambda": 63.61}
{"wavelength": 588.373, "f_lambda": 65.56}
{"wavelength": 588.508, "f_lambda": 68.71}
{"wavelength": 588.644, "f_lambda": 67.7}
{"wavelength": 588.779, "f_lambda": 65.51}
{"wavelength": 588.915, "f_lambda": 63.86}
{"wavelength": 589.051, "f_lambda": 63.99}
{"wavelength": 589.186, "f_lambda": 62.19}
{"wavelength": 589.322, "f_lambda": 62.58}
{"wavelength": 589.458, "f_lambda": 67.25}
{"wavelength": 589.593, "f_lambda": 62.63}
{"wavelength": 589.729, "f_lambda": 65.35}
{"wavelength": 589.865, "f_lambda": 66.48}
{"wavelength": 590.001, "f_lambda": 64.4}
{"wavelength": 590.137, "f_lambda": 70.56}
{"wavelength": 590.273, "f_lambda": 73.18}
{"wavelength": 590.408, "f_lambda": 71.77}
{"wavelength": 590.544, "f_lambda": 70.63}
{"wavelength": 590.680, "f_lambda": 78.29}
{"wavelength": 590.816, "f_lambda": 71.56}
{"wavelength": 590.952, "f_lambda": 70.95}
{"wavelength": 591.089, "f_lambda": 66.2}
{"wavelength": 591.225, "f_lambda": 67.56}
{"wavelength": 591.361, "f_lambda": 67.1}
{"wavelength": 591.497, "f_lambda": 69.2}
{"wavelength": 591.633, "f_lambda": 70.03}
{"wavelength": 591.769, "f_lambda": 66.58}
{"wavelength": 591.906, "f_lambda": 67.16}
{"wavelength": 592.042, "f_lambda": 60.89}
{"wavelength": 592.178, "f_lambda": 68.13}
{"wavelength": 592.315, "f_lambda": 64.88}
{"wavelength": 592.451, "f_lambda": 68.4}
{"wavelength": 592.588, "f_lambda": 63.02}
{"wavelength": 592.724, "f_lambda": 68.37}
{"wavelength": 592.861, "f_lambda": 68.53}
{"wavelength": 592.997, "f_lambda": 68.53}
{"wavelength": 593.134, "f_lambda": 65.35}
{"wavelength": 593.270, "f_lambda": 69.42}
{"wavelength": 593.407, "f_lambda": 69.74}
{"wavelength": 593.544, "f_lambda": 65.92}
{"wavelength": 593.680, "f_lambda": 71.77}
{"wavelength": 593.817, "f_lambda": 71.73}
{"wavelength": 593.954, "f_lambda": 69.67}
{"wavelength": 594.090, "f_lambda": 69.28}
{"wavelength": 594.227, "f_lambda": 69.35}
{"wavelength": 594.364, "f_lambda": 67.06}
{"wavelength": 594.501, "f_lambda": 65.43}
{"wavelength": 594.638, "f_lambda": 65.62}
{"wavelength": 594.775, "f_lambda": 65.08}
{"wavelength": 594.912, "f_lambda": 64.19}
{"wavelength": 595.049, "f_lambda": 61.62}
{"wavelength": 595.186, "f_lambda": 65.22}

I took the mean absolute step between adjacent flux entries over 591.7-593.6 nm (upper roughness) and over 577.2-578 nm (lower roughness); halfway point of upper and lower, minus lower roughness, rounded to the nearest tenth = -0.2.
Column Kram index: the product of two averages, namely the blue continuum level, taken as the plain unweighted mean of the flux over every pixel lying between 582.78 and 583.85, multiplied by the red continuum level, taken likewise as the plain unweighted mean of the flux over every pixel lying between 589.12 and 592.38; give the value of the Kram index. 4538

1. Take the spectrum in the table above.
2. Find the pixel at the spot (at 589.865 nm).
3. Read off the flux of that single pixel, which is 66.48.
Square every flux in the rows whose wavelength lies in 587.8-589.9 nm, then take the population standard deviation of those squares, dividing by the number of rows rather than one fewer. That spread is 268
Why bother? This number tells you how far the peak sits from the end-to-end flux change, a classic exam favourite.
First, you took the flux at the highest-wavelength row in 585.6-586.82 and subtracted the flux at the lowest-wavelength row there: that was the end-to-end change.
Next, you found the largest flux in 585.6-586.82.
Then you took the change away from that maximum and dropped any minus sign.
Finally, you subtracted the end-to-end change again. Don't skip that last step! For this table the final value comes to 89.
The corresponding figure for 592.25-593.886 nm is 58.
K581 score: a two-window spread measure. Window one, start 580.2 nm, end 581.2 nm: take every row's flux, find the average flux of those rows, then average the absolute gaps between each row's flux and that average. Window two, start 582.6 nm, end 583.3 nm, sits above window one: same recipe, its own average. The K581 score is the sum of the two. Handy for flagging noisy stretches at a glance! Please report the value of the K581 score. 9.4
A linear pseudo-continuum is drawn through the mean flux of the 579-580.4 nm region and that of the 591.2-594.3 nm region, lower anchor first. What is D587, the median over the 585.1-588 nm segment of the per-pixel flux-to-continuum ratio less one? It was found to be 0.05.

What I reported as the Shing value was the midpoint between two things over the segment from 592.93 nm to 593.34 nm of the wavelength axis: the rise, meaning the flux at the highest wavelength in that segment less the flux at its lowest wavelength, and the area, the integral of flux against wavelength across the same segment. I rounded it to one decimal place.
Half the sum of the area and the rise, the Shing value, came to 14.3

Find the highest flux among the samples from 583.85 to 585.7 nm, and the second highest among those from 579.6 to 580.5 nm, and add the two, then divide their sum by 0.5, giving 279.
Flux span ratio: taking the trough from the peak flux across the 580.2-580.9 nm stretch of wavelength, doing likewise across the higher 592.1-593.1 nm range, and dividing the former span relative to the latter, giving 3.6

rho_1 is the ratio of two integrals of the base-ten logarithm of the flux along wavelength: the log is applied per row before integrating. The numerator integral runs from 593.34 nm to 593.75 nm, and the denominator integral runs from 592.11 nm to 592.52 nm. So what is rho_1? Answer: 1.01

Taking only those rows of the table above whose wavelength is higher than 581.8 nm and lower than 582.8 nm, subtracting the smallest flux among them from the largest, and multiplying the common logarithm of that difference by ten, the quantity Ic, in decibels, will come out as 9.6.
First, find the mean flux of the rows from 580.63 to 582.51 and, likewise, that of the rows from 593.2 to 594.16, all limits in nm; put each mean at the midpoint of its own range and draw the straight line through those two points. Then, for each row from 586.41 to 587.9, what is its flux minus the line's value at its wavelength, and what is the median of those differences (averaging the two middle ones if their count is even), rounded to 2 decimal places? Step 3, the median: 0.17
